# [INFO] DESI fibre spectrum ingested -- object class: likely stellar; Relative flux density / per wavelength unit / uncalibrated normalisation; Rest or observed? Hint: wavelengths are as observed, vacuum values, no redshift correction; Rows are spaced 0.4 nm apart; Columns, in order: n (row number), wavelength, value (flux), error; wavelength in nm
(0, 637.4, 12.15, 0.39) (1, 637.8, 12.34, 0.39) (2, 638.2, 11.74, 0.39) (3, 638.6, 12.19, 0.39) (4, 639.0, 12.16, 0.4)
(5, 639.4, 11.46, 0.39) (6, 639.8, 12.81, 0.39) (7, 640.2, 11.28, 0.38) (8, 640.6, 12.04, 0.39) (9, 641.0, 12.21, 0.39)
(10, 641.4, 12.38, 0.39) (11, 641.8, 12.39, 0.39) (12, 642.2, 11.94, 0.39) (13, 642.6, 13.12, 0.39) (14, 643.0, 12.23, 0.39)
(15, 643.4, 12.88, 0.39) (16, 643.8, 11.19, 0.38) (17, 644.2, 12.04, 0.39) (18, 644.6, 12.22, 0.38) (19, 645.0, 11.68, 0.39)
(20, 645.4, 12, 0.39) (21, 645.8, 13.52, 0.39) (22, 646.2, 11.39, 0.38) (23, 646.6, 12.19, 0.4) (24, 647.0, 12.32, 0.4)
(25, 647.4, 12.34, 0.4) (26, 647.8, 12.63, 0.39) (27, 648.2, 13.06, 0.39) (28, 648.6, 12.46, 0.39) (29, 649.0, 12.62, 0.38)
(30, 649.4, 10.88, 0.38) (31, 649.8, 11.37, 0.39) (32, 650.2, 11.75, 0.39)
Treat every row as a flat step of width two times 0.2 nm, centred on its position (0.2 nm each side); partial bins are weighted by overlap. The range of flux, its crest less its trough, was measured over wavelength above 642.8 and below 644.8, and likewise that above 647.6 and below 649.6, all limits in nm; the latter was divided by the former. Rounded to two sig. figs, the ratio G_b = 1.3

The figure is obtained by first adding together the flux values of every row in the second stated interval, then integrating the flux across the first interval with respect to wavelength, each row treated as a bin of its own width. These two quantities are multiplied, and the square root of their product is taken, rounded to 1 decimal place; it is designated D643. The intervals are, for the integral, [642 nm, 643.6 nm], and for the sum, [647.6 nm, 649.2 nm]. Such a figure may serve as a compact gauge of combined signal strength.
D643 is 31.9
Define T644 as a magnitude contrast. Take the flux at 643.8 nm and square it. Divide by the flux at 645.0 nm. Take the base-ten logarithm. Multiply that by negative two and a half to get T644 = -2.58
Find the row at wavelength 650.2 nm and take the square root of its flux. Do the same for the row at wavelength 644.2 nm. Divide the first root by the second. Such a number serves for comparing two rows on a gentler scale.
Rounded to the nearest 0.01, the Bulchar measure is 0.99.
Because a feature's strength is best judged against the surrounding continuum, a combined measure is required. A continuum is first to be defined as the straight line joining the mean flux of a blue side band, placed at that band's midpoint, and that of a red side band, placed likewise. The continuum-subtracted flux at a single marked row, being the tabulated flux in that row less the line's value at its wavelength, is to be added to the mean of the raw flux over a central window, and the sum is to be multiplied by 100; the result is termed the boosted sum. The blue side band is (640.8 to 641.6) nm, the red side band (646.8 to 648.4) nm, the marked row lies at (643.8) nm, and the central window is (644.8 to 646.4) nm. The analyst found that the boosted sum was 1092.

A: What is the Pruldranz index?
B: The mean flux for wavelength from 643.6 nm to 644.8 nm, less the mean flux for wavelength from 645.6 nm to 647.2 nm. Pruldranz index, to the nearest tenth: -0.5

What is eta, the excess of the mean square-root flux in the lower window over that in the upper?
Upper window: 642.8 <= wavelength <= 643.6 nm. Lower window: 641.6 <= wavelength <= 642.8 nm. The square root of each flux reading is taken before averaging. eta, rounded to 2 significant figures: -0.010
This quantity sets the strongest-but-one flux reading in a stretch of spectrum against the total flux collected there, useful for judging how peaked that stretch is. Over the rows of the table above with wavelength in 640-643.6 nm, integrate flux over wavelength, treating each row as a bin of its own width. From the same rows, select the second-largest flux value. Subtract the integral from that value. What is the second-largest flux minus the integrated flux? -31.3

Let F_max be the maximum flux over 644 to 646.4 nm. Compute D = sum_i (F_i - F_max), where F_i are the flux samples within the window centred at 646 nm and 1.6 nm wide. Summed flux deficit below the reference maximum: -5.0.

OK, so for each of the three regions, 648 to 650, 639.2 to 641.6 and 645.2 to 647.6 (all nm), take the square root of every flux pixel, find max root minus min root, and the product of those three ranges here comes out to 0.021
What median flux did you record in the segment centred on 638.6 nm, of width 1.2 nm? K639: 12.2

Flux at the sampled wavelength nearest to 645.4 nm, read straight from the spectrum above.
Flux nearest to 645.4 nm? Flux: 12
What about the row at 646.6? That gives 12.19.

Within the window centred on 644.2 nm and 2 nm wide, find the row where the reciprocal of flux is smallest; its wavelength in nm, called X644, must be 643.4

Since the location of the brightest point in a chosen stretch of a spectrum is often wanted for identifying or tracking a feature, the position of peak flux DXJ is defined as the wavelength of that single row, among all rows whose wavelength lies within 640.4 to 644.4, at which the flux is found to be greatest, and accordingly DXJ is 642.6 nm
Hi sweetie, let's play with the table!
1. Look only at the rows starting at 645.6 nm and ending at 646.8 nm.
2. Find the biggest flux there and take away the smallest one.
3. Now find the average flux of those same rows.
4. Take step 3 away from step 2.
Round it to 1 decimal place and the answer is -10.2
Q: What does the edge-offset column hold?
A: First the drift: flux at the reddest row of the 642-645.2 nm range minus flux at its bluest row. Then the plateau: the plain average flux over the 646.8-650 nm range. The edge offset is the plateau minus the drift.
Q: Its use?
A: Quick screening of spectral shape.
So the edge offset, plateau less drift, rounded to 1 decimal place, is 12.5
